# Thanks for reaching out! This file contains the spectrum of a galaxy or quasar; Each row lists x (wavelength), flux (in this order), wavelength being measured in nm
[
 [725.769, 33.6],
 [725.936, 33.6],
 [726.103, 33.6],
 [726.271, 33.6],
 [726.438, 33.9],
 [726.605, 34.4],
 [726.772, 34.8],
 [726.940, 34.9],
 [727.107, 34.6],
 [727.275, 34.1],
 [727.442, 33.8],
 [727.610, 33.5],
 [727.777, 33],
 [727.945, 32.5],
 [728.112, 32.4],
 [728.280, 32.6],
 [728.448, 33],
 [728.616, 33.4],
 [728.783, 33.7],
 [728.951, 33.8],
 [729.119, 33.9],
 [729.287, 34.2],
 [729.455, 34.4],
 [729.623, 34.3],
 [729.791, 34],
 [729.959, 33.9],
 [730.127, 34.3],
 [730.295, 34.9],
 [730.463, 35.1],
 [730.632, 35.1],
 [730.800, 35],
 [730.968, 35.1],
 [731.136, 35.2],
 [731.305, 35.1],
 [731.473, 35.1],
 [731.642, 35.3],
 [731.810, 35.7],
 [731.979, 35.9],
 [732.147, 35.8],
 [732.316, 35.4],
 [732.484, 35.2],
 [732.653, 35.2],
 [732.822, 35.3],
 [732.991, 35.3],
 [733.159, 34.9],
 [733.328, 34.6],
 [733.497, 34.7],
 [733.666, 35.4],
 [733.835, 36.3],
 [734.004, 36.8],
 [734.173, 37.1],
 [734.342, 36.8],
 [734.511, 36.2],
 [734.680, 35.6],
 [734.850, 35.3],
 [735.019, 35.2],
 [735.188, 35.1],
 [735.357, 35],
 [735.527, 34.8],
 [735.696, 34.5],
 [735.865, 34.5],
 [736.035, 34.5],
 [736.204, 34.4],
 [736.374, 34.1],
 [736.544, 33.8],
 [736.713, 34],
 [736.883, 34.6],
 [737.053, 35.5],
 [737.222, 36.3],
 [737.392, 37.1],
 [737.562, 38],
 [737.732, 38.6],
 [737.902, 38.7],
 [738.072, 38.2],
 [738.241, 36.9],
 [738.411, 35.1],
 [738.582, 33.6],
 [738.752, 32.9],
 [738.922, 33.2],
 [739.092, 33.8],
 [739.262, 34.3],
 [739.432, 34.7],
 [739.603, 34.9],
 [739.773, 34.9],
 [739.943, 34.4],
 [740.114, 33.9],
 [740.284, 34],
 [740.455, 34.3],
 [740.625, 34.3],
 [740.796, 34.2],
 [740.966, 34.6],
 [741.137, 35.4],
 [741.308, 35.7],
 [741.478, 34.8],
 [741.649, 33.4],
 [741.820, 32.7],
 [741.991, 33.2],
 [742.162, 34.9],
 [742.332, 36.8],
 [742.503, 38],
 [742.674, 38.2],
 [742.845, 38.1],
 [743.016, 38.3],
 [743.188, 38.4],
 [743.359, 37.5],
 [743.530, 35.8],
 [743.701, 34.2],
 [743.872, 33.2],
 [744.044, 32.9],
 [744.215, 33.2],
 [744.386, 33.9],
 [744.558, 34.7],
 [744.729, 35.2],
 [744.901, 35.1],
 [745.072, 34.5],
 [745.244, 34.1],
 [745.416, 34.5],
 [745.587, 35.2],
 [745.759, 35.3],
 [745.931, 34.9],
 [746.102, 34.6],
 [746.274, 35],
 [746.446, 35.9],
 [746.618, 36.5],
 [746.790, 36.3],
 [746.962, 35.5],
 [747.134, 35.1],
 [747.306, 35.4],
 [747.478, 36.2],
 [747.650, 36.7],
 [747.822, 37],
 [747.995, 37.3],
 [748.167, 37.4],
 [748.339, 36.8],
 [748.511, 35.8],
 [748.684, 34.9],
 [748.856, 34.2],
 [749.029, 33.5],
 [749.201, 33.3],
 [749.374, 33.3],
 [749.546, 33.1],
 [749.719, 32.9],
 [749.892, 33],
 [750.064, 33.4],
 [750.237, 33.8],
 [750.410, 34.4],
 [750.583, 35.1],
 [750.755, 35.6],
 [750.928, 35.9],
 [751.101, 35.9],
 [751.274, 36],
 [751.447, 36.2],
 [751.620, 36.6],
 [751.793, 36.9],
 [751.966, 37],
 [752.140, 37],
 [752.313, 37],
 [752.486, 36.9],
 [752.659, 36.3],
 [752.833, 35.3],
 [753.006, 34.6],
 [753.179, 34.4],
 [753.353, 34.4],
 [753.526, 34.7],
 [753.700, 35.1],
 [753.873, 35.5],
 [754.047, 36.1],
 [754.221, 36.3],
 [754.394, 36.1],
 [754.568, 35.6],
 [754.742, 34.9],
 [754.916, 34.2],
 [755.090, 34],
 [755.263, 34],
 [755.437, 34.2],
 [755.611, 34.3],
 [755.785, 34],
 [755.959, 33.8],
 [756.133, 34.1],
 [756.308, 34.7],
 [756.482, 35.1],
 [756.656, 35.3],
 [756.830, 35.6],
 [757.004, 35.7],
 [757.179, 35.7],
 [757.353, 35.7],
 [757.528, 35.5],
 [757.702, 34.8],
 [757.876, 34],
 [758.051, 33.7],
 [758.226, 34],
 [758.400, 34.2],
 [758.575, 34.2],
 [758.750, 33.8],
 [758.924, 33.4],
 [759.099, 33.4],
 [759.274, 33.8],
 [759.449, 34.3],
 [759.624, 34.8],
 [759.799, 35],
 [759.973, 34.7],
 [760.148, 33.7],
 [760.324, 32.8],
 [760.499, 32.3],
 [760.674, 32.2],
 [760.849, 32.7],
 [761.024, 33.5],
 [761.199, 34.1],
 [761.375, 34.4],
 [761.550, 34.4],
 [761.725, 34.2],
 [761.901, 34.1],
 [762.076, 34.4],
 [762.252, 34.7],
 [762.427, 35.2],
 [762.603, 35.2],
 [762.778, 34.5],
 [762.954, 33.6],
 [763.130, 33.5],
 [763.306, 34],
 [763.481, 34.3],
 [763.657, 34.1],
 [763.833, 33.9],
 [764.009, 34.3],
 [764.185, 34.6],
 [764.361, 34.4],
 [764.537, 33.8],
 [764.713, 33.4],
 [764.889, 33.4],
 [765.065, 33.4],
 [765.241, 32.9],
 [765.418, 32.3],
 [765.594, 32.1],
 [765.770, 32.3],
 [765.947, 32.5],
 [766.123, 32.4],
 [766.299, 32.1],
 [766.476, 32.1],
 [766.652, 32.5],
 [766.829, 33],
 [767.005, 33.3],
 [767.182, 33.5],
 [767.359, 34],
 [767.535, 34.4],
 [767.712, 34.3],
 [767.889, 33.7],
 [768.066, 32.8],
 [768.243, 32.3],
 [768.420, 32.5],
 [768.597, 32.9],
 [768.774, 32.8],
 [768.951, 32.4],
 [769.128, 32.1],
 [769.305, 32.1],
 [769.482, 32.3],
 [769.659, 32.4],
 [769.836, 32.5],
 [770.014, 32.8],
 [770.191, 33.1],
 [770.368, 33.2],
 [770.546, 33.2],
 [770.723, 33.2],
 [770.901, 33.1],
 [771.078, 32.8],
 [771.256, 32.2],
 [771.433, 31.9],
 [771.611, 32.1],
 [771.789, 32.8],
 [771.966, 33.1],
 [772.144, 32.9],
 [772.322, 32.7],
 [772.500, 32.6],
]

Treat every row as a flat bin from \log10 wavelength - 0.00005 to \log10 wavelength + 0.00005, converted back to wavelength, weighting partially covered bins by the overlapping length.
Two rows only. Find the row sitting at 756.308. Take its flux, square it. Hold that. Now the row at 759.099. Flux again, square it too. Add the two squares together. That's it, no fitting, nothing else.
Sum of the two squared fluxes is 2320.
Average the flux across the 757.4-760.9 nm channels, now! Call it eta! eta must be 33.9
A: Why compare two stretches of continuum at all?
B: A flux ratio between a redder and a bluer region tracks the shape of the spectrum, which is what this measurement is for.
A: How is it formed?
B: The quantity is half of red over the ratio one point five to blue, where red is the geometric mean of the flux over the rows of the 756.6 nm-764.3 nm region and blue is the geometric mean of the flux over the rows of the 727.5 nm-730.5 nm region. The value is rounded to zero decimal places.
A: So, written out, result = 385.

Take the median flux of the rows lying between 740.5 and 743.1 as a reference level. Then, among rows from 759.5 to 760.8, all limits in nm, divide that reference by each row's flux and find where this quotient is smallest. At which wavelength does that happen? 759.799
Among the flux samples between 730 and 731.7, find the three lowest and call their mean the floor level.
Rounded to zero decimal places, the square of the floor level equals 1206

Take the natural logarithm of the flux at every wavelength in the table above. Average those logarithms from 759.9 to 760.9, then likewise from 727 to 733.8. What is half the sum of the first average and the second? 3.52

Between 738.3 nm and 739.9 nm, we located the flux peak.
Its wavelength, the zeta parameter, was 738.411 nm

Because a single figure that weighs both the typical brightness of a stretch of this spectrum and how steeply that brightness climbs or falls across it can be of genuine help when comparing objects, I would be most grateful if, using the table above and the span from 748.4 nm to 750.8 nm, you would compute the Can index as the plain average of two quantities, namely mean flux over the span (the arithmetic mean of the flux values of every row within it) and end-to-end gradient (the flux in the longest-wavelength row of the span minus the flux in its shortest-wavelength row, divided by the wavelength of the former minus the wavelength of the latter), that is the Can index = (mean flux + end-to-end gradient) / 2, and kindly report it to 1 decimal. 17.0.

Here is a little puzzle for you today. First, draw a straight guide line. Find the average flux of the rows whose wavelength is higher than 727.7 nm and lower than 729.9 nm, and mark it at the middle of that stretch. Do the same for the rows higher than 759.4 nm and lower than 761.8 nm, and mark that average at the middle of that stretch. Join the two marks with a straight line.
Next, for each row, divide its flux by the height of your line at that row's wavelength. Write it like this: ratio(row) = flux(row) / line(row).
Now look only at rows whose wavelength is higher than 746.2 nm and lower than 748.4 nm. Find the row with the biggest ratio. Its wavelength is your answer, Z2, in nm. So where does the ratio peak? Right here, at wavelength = 748.167 nm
